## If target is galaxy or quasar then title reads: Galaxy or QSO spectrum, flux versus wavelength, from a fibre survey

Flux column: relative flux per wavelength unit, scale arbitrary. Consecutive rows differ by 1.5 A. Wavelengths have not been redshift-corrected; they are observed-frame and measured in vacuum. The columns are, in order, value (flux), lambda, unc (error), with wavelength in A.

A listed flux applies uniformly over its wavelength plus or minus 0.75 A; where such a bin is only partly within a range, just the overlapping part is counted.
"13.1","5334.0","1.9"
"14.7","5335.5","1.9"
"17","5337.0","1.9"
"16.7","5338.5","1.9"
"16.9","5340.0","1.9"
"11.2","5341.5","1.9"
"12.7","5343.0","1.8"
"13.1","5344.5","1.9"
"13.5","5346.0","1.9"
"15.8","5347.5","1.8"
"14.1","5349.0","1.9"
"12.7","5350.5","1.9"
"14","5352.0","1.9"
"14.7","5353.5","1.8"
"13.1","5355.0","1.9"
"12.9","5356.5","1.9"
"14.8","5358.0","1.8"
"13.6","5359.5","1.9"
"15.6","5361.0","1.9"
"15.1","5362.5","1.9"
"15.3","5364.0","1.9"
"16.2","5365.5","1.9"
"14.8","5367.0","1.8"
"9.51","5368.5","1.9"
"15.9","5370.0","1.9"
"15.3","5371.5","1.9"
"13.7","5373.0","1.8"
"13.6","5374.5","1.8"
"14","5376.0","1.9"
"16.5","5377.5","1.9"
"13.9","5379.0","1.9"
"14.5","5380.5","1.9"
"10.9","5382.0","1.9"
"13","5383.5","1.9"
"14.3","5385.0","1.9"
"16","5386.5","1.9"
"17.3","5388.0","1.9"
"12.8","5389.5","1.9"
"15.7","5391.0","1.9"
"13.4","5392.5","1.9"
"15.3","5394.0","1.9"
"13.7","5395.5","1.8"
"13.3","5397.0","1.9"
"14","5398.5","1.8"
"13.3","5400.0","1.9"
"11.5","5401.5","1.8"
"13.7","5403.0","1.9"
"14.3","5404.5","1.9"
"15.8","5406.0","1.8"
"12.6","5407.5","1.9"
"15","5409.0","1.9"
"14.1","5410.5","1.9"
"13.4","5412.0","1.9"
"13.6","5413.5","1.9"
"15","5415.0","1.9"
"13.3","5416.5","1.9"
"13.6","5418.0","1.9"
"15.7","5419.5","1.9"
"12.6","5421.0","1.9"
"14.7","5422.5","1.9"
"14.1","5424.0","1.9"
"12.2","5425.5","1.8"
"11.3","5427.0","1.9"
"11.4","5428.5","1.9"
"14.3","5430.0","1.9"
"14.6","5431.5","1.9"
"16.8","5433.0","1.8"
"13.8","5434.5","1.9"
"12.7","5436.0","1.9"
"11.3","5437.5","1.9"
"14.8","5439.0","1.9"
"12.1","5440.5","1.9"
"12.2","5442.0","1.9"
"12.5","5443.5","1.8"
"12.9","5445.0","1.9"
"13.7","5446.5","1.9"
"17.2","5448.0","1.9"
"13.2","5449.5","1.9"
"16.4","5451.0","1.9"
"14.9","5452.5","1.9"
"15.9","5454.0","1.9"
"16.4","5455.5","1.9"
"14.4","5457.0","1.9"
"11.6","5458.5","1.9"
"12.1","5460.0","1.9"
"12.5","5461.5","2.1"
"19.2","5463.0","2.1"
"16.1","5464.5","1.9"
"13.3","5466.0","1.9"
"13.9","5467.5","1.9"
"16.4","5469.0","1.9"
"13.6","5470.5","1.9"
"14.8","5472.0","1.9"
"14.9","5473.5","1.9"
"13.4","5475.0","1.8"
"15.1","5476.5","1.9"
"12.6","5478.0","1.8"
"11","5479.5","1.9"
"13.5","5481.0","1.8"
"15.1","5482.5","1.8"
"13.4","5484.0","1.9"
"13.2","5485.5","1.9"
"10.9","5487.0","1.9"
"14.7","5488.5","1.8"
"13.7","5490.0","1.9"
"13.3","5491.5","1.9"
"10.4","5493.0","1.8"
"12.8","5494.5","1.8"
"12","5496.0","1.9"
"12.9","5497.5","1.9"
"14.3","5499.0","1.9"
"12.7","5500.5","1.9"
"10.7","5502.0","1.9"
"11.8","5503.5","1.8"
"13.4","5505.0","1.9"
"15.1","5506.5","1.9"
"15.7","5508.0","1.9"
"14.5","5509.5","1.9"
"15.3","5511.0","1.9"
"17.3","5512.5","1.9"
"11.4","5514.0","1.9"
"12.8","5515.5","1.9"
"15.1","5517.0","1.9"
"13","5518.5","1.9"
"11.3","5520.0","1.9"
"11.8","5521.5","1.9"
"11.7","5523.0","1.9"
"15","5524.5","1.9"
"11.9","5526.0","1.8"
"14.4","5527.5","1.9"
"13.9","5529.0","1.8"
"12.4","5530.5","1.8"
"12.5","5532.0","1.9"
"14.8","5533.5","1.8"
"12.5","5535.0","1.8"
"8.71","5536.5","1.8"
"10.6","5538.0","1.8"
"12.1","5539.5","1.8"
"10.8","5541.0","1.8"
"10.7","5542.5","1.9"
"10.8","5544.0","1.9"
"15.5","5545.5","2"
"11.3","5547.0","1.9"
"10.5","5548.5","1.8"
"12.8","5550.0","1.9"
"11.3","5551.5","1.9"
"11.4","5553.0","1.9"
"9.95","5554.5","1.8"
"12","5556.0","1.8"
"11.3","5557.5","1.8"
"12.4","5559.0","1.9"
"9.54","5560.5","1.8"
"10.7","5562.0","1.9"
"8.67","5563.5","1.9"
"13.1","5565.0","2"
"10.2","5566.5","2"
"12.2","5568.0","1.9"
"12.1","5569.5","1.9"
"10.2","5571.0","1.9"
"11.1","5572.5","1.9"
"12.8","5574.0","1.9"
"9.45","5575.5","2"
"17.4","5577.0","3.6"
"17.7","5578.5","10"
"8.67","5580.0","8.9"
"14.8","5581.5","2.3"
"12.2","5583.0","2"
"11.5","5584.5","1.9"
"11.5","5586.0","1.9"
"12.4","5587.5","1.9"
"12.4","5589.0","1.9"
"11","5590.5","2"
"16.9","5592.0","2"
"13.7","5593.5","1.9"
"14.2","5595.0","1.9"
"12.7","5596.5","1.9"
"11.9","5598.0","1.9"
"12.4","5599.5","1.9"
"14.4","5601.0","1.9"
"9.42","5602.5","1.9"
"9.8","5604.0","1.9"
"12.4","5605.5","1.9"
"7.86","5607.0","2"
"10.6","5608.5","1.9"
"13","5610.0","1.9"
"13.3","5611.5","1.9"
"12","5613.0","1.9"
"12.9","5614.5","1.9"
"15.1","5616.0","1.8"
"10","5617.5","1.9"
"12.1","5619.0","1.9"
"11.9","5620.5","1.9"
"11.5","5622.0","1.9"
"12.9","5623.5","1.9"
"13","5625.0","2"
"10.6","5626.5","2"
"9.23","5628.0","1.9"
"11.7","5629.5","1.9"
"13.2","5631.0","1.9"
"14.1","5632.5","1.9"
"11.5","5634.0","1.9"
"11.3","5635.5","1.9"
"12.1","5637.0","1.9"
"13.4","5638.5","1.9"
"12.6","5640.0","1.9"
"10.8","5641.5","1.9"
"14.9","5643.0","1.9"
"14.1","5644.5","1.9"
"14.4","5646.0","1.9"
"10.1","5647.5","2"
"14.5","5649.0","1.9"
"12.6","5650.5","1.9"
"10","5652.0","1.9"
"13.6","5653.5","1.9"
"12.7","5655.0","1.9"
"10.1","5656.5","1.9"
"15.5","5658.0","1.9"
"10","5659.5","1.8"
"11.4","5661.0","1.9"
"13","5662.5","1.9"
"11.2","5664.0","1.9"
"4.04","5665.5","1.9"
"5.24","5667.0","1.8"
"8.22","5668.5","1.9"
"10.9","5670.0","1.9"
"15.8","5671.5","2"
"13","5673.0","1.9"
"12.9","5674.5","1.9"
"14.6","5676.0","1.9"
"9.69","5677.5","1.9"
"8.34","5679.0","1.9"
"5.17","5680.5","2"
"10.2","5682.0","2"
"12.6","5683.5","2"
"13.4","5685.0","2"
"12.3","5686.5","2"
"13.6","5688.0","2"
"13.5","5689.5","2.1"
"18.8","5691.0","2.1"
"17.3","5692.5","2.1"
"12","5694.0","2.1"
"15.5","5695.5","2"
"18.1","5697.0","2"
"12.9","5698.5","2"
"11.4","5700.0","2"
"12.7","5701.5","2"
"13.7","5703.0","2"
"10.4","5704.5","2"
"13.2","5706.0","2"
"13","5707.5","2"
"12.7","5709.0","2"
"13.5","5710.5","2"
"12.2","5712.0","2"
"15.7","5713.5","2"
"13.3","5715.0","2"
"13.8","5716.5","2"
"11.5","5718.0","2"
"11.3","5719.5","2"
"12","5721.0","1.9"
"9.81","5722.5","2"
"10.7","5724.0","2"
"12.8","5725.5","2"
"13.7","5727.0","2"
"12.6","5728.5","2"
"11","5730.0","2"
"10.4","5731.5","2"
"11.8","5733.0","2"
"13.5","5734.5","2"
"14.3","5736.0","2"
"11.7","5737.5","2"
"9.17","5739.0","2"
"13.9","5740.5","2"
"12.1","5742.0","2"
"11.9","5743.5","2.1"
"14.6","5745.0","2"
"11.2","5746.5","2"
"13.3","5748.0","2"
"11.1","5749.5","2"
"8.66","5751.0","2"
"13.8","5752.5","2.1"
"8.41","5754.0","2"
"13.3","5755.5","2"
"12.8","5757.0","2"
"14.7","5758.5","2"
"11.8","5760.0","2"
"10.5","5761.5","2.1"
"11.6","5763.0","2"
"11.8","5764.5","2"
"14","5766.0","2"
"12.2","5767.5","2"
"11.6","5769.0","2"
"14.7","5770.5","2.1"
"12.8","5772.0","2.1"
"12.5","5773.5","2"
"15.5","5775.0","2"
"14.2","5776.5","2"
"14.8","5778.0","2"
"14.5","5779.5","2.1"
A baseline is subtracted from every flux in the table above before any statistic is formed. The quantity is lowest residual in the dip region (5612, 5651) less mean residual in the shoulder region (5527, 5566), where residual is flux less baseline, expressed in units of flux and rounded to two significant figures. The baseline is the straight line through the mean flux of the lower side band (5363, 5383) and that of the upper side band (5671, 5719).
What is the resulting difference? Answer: -2.2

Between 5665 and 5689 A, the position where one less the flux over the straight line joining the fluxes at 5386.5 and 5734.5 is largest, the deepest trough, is 5665.5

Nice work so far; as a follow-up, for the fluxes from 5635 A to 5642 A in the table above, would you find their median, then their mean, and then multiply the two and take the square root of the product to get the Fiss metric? 12.1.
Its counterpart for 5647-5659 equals 12.5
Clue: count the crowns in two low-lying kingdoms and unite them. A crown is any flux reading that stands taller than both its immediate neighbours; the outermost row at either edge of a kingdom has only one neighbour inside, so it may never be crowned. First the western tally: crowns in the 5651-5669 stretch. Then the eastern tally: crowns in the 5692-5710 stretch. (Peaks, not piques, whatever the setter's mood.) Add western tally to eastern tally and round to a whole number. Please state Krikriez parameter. 6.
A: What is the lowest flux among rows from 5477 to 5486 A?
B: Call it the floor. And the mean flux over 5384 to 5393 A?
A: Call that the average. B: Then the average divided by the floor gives 1.36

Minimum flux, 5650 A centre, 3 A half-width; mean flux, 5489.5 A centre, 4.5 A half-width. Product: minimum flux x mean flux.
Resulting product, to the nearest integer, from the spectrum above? 127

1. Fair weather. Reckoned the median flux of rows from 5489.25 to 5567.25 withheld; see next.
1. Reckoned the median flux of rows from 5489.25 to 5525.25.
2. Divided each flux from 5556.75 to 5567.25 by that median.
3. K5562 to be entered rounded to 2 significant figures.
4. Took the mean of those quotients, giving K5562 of 0.84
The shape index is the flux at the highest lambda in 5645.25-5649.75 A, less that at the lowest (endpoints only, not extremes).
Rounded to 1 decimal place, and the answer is 0.1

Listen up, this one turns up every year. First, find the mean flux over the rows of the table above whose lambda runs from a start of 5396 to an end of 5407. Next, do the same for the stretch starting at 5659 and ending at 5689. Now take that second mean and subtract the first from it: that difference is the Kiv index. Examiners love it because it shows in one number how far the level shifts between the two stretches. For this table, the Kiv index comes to -2.9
